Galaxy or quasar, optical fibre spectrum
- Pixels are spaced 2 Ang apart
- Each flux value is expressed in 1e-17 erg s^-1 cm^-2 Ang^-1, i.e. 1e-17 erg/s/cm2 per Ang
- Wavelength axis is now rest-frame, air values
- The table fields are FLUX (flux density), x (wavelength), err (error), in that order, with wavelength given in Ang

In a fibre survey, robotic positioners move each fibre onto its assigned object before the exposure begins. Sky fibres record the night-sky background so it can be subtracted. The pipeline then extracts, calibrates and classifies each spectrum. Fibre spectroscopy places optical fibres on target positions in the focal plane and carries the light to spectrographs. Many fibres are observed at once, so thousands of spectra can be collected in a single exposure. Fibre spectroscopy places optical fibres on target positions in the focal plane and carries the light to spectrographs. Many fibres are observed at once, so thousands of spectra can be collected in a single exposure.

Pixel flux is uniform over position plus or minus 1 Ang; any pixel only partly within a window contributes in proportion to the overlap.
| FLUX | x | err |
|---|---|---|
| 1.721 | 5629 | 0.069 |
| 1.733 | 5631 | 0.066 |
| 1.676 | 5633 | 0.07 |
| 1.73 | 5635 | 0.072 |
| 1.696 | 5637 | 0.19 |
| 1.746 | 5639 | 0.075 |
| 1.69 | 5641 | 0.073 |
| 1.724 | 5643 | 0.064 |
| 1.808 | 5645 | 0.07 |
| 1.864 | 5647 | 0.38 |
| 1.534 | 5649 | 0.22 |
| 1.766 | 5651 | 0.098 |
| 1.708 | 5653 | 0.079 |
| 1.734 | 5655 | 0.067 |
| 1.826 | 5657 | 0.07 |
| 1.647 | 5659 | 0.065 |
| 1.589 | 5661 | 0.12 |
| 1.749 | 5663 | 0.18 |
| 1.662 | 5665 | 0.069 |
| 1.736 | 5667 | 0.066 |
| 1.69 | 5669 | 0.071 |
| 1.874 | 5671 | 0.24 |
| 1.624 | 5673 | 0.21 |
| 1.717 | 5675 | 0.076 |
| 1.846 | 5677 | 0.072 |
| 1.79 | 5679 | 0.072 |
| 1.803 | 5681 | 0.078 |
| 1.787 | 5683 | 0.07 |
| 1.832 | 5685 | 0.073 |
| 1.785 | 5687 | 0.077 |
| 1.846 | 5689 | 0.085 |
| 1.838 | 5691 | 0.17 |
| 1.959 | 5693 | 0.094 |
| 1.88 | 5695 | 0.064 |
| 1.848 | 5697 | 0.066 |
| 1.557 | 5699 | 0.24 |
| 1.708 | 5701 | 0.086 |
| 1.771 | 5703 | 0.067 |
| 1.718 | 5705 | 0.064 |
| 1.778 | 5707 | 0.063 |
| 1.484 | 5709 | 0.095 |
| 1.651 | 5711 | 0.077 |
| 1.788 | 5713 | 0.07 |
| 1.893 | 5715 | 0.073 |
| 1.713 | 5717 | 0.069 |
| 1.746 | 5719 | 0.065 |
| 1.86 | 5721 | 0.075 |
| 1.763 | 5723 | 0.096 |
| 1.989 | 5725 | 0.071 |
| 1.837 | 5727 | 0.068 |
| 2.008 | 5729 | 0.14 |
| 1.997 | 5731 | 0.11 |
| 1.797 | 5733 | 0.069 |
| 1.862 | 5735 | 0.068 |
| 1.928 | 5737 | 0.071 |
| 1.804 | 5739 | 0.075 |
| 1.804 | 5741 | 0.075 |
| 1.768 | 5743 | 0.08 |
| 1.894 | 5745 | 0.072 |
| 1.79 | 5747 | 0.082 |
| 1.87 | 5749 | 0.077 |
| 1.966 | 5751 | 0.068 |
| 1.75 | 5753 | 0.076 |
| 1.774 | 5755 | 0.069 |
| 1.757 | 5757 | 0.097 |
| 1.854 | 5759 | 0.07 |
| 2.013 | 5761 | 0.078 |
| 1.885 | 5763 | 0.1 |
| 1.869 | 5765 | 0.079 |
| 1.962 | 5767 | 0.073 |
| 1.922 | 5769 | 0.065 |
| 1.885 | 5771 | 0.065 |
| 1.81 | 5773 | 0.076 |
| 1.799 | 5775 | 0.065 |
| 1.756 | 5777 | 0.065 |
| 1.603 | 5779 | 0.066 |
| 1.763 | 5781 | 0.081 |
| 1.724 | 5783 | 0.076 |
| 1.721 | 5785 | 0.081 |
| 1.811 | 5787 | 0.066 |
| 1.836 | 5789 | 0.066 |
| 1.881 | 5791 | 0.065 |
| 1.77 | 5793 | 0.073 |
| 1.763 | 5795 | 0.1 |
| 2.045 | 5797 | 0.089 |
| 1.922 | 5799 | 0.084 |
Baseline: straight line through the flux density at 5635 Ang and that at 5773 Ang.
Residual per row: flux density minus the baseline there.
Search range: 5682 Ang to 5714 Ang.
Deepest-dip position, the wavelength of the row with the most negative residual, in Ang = 5709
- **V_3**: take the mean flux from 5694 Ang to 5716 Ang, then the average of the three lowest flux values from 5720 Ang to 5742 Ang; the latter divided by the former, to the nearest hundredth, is 1.03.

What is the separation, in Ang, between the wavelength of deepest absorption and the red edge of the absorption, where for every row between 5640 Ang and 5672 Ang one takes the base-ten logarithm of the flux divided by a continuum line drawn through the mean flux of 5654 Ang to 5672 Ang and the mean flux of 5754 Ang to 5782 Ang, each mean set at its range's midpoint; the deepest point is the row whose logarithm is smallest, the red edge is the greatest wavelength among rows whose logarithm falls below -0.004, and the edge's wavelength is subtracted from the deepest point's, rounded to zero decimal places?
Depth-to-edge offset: -20 Ang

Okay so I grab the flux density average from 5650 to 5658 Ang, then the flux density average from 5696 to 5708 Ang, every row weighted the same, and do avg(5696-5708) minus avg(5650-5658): -0.03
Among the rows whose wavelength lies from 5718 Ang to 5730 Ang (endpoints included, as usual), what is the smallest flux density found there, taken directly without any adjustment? 1.746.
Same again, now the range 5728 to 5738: 1.797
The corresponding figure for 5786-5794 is 1.77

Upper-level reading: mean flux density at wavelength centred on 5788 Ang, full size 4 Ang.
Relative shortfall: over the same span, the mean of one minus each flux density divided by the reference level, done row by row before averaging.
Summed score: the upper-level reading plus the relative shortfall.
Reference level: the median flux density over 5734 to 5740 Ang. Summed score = 1.84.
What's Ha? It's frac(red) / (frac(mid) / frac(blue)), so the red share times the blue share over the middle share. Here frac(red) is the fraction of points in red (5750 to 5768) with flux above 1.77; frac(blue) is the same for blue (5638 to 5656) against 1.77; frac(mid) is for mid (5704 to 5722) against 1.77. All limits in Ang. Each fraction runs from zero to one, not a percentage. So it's 0.389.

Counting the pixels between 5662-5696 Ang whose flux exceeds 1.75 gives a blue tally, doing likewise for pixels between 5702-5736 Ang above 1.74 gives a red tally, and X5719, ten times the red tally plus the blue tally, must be 141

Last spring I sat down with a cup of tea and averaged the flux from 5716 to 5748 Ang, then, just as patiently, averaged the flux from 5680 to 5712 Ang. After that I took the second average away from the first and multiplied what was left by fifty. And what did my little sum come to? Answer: 4.1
